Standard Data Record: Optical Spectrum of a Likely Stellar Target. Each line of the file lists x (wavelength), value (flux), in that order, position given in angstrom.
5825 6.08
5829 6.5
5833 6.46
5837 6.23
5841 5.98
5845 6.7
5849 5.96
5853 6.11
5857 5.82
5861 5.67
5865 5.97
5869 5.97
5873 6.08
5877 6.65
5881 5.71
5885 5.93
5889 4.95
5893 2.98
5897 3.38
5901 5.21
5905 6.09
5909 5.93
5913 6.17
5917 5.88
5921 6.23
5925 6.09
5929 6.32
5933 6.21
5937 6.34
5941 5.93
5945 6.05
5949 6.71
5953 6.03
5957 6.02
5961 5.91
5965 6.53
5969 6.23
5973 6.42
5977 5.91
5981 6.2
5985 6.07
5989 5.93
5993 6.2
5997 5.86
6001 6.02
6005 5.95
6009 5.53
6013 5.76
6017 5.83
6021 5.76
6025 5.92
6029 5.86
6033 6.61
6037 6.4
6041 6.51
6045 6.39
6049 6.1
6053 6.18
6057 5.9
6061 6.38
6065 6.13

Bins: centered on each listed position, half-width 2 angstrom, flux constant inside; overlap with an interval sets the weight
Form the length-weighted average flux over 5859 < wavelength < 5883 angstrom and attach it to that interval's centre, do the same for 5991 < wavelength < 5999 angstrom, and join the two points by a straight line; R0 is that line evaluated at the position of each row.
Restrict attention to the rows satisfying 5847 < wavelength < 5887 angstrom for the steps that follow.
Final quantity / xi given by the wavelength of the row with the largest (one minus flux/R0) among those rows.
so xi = 5861 angstrom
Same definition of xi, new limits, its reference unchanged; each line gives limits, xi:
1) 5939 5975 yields 5961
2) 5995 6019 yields 6009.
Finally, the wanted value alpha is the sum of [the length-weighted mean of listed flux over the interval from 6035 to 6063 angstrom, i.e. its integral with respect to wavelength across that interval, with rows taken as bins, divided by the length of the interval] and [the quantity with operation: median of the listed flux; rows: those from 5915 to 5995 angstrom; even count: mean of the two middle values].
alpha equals 12.4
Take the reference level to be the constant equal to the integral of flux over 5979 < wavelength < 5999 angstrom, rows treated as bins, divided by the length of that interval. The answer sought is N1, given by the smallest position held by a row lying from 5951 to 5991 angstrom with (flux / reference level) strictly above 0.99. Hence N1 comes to 5953 angstrom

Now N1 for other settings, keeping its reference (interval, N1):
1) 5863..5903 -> 5873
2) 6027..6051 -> 6033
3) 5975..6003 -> 5981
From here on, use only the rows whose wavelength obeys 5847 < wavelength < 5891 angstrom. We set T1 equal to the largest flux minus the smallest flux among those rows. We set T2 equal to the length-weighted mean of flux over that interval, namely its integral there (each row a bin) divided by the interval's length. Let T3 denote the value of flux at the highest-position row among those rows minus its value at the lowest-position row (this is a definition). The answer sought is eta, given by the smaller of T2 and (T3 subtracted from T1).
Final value 2.7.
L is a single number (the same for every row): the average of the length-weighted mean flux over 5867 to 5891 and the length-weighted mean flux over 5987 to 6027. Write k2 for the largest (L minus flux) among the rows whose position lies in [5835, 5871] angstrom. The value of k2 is 0.2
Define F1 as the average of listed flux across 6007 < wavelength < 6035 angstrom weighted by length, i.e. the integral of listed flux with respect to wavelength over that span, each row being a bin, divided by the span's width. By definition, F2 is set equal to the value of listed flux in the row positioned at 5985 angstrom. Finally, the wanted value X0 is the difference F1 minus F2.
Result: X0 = -0.17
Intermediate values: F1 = 5.90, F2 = 6.07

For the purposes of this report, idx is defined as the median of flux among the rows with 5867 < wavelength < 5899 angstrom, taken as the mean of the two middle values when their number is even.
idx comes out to 5.82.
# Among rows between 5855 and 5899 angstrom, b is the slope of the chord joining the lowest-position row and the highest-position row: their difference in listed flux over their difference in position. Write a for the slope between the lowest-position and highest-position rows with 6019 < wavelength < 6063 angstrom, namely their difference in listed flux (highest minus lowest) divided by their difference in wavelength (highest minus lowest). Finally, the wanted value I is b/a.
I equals -3.9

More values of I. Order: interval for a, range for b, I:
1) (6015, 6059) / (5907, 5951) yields 11.1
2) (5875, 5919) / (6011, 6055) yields -0.5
